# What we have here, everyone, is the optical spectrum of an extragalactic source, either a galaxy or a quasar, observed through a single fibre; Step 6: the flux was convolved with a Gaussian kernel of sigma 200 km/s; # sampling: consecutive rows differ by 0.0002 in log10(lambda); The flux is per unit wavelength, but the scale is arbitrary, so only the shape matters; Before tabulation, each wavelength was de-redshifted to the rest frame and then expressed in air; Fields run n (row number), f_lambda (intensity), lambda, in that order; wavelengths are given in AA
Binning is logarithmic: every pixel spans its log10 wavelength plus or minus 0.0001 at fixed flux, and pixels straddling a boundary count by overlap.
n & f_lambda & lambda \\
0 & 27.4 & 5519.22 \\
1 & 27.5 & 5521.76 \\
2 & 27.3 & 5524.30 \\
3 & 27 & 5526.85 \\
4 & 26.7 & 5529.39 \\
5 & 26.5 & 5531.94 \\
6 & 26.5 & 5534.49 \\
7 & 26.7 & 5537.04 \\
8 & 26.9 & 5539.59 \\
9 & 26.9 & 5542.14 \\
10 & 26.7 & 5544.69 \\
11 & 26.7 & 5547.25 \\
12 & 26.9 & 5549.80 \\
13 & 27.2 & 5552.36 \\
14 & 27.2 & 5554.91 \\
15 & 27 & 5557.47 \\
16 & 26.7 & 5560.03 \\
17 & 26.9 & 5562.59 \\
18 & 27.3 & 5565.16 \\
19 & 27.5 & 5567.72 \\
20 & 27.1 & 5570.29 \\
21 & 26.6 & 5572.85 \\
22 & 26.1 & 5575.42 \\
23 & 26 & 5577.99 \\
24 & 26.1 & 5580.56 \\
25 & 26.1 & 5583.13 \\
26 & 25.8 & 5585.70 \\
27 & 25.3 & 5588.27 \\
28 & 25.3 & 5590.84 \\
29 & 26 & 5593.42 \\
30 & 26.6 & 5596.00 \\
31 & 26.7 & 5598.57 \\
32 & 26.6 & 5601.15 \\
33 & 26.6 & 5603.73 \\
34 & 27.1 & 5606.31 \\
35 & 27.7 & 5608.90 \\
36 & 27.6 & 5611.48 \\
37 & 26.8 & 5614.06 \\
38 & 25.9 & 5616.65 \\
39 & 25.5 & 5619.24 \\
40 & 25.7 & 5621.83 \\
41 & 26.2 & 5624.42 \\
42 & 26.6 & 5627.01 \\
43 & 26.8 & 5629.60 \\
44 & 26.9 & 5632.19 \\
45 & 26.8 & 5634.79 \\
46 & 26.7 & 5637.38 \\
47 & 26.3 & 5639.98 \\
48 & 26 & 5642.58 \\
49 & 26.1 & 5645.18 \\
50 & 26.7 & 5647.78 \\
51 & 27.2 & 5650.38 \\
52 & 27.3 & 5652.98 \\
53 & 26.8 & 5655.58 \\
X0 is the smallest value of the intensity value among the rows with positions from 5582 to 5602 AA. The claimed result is 25.3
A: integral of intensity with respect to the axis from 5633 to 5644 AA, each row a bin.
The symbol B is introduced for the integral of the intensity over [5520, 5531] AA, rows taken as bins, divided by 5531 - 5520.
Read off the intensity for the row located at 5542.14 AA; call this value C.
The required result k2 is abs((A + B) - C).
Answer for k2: 291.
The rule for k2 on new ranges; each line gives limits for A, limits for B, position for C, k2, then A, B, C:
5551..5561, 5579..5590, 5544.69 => 270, 270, 25.8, 26.7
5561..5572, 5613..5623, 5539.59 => 298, 299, 25.9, 26.9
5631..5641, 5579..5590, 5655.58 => 266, 267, 25.8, 26.8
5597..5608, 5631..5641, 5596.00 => 295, 295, 26.7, 26.6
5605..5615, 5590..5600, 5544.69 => 273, 273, 26.2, 26.7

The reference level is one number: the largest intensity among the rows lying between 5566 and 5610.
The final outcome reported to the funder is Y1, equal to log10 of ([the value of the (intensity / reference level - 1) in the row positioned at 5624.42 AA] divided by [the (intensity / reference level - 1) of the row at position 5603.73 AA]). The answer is 0.13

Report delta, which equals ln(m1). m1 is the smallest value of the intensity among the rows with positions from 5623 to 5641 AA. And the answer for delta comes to 3.27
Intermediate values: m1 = 26.2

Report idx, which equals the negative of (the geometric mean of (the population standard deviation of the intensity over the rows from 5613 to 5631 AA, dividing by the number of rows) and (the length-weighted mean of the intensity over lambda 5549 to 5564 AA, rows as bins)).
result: -3.7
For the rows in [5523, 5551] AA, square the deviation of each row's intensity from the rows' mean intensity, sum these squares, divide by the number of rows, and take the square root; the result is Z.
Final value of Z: 0.22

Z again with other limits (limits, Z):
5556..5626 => 0.67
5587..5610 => 0.74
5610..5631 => 0.65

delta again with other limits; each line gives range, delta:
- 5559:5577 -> 3.26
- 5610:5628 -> 3.24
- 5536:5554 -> 3.28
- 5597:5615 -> 3.28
